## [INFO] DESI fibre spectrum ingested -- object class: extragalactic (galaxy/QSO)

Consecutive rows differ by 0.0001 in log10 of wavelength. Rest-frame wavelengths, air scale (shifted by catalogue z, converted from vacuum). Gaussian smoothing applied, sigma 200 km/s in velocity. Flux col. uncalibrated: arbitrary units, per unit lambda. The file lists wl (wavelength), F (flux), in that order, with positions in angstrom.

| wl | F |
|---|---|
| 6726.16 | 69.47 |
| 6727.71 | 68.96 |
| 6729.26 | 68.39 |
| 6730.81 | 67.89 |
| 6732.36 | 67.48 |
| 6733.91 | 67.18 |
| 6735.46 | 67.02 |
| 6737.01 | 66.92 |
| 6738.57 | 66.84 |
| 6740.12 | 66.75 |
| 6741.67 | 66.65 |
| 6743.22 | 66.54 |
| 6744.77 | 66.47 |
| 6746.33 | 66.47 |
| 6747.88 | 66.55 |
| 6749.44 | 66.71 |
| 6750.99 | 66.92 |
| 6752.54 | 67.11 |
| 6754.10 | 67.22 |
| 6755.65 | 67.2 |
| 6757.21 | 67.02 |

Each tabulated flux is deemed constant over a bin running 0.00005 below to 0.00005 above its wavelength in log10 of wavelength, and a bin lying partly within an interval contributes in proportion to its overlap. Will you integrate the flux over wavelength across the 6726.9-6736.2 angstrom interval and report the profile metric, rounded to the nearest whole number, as 631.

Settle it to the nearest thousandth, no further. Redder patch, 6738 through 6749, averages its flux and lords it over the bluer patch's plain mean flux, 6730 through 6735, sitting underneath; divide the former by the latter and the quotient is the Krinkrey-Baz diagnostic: 0.987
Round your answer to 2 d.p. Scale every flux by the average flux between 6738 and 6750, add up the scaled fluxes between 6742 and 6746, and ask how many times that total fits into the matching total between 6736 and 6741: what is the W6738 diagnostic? 1.51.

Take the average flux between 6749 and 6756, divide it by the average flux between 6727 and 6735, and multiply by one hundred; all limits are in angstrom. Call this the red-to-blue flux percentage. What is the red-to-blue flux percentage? 99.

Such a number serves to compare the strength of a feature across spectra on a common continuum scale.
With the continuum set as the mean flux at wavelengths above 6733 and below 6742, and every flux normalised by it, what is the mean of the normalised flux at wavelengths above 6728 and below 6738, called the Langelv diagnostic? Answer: 1.01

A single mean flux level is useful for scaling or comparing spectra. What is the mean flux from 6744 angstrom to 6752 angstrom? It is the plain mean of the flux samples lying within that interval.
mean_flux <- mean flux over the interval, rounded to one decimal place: 66.6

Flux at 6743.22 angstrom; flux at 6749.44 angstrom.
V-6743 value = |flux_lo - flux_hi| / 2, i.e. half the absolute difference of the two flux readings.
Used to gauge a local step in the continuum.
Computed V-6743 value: 0.1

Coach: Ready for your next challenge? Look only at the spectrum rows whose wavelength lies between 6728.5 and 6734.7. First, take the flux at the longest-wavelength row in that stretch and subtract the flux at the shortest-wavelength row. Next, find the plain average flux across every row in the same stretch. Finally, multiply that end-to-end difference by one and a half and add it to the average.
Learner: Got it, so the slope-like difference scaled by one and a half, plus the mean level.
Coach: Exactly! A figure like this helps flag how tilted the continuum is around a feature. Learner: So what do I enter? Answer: 65.9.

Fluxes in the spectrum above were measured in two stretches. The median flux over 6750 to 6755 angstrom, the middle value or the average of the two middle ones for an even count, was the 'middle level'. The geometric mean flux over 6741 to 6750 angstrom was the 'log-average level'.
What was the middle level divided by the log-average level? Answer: 1.01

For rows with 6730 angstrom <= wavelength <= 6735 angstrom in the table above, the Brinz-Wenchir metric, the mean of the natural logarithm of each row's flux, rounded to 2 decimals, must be 4.21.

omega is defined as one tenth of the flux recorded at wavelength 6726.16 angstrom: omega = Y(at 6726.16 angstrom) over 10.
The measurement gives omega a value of 6.95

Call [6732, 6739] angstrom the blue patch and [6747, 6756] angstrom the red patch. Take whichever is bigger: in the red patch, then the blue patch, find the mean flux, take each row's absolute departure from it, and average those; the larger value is 0.225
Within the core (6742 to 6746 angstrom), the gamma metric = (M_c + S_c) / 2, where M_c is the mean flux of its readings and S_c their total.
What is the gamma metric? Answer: 100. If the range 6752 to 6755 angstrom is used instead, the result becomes 101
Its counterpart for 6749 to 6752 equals 100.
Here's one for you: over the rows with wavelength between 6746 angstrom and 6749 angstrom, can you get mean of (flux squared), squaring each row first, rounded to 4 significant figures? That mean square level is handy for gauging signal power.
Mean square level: 4424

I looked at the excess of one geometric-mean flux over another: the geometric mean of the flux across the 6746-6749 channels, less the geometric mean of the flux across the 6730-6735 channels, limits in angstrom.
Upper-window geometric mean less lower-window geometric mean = -1.0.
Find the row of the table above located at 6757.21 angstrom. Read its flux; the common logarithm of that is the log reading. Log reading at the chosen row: 1.83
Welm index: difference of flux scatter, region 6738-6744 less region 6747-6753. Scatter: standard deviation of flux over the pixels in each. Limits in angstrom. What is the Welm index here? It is -0.1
